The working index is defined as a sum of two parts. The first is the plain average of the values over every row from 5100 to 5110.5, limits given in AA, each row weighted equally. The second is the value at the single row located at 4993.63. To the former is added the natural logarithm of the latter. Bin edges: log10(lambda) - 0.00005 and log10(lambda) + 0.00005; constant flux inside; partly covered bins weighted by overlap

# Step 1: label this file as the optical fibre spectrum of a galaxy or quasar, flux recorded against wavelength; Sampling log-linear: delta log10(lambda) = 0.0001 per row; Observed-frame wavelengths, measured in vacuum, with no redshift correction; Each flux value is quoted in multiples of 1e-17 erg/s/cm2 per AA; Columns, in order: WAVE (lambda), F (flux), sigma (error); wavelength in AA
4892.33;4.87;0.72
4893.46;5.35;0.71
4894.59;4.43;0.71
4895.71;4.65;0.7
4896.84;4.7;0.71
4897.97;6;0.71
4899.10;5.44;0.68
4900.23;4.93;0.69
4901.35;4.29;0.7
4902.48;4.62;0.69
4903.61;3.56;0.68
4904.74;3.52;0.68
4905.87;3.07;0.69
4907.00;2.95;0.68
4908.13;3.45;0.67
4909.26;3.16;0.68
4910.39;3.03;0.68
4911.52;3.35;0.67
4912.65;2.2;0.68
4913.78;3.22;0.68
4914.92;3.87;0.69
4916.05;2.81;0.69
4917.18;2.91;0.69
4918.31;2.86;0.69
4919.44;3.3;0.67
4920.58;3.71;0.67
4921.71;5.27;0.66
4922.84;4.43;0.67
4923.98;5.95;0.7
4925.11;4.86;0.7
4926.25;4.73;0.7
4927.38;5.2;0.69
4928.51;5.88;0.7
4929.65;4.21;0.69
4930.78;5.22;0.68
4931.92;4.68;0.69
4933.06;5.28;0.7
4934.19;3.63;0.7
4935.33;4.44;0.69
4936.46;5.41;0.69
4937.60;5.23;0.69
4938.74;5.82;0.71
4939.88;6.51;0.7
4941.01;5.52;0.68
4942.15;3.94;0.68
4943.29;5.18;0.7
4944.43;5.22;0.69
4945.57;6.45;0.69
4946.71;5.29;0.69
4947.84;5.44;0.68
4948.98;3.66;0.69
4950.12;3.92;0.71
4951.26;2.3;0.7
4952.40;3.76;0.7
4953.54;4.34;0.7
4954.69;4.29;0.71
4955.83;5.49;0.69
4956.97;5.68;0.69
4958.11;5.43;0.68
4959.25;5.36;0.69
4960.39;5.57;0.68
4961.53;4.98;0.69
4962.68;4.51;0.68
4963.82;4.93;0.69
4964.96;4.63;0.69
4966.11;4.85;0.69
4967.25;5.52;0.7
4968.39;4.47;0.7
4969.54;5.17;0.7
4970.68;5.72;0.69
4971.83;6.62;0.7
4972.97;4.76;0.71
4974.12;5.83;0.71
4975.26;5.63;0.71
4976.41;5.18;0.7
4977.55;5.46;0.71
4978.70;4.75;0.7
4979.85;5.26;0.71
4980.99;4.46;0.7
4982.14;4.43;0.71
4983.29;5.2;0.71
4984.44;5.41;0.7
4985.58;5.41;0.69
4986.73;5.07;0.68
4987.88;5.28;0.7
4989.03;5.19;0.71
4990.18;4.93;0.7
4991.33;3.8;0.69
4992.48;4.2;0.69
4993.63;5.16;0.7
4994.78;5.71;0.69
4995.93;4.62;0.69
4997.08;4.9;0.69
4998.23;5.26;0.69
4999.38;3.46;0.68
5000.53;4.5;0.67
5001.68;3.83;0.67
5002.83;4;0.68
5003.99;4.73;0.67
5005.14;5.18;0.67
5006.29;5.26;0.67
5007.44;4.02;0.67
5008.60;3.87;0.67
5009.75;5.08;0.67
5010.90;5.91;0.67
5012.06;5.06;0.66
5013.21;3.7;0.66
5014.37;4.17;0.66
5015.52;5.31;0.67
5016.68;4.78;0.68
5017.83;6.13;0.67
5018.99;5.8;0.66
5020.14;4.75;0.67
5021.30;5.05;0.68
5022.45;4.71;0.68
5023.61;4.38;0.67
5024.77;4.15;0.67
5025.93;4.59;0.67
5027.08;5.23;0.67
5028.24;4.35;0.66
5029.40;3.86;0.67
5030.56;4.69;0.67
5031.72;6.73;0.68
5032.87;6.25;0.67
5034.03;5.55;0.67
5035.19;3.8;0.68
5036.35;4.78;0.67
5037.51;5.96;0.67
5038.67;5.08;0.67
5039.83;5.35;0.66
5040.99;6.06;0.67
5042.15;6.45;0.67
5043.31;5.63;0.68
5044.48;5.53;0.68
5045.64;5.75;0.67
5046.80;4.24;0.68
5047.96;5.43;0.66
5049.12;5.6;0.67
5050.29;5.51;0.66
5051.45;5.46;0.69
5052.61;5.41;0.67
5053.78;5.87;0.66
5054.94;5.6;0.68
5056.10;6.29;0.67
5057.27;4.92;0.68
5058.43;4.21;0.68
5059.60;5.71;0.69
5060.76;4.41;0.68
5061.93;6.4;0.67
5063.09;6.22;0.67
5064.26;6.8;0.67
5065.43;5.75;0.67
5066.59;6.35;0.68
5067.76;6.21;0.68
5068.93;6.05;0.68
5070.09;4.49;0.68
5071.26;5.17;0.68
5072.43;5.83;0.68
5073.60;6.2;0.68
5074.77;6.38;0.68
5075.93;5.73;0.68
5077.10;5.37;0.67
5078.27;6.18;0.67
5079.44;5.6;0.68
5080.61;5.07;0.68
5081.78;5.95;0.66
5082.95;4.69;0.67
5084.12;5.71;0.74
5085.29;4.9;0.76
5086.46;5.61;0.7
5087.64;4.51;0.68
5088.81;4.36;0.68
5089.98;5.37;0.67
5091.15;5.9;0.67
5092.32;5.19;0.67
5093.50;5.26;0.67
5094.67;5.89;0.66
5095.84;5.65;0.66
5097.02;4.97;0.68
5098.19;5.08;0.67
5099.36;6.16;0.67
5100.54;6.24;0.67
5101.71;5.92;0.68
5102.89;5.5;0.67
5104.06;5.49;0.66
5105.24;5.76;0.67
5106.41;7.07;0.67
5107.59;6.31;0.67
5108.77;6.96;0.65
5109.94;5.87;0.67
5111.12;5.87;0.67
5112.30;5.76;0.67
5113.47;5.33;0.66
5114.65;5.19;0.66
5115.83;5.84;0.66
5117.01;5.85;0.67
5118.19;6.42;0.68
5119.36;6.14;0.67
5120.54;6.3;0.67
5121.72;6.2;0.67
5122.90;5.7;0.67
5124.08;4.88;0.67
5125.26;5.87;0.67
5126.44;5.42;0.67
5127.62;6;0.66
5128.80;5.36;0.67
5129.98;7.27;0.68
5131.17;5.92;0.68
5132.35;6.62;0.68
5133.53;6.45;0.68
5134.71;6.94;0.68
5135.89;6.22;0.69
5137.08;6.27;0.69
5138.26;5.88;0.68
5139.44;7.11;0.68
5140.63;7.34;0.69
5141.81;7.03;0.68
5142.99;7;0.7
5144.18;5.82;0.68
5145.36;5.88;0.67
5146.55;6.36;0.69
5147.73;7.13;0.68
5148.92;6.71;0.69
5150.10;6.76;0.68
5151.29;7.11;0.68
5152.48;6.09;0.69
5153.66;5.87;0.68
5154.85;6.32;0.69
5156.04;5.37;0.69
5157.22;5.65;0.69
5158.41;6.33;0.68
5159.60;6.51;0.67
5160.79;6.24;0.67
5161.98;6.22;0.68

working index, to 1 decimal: 7.8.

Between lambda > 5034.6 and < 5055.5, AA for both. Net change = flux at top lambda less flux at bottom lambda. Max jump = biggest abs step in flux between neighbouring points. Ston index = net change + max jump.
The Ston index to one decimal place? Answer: 3.3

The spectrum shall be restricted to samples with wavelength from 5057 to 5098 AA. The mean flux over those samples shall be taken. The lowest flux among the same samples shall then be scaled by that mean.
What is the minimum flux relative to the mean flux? 0.76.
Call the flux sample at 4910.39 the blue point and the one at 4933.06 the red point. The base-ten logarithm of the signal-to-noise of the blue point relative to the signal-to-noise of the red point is -0.23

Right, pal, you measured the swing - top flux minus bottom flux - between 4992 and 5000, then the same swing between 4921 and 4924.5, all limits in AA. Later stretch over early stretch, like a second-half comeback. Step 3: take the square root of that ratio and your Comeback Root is 1.2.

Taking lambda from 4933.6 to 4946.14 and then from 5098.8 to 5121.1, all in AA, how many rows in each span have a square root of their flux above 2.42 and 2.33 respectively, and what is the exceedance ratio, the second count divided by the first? 8.5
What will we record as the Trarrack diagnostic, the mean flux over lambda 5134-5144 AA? 6.7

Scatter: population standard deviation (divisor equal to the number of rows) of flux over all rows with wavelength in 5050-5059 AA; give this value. 0.58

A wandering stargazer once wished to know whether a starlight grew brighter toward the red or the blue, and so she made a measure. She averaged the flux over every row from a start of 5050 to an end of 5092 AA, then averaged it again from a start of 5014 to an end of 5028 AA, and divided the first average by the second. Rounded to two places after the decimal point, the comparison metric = 1.13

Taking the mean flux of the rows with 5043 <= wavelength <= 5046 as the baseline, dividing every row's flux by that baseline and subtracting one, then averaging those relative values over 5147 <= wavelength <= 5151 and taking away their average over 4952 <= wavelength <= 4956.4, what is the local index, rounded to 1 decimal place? 0.4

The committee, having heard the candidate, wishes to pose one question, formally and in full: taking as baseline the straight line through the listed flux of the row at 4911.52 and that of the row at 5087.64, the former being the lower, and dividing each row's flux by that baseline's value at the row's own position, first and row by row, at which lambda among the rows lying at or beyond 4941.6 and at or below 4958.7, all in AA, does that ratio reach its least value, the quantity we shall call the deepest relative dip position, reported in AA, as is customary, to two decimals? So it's 4951.26 AA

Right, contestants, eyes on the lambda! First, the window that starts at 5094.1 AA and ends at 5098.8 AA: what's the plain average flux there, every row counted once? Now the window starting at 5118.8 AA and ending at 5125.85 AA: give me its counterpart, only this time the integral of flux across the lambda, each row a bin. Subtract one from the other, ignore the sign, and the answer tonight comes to 36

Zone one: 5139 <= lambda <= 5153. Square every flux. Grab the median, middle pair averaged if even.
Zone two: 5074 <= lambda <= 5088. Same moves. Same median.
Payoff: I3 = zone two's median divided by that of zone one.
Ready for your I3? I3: 0.66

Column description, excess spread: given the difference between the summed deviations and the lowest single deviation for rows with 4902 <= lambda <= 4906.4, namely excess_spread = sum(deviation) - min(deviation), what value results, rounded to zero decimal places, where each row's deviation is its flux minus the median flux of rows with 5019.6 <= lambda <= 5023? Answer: -3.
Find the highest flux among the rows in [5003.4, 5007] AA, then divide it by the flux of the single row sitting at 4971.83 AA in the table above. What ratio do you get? 0.79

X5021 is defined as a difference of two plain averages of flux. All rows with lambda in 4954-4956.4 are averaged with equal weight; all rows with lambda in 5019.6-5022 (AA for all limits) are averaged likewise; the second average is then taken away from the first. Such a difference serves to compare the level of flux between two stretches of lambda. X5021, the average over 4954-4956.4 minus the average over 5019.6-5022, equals 0.0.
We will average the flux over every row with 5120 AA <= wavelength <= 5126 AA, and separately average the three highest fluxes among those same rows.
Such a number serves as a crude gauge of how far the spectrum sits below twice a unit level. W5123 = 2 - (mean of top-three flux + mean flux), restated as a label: -9.9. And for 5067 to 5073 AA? -9.6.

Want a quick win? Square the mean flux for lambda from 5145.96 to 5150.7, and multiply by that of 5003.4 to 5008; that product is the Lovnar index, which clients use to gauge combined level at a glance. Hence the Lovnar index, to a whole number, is 218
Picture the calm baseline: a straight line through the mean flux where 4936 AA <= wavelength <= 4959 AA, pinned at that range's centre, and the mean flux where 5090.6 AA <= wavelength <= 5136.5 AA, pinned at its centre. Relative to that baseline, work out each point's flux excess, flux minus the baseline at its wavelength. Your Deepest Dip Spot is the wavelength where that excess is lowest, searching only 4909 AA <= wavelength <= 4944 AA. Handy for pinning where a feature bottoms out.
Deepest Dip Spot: 4912.65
